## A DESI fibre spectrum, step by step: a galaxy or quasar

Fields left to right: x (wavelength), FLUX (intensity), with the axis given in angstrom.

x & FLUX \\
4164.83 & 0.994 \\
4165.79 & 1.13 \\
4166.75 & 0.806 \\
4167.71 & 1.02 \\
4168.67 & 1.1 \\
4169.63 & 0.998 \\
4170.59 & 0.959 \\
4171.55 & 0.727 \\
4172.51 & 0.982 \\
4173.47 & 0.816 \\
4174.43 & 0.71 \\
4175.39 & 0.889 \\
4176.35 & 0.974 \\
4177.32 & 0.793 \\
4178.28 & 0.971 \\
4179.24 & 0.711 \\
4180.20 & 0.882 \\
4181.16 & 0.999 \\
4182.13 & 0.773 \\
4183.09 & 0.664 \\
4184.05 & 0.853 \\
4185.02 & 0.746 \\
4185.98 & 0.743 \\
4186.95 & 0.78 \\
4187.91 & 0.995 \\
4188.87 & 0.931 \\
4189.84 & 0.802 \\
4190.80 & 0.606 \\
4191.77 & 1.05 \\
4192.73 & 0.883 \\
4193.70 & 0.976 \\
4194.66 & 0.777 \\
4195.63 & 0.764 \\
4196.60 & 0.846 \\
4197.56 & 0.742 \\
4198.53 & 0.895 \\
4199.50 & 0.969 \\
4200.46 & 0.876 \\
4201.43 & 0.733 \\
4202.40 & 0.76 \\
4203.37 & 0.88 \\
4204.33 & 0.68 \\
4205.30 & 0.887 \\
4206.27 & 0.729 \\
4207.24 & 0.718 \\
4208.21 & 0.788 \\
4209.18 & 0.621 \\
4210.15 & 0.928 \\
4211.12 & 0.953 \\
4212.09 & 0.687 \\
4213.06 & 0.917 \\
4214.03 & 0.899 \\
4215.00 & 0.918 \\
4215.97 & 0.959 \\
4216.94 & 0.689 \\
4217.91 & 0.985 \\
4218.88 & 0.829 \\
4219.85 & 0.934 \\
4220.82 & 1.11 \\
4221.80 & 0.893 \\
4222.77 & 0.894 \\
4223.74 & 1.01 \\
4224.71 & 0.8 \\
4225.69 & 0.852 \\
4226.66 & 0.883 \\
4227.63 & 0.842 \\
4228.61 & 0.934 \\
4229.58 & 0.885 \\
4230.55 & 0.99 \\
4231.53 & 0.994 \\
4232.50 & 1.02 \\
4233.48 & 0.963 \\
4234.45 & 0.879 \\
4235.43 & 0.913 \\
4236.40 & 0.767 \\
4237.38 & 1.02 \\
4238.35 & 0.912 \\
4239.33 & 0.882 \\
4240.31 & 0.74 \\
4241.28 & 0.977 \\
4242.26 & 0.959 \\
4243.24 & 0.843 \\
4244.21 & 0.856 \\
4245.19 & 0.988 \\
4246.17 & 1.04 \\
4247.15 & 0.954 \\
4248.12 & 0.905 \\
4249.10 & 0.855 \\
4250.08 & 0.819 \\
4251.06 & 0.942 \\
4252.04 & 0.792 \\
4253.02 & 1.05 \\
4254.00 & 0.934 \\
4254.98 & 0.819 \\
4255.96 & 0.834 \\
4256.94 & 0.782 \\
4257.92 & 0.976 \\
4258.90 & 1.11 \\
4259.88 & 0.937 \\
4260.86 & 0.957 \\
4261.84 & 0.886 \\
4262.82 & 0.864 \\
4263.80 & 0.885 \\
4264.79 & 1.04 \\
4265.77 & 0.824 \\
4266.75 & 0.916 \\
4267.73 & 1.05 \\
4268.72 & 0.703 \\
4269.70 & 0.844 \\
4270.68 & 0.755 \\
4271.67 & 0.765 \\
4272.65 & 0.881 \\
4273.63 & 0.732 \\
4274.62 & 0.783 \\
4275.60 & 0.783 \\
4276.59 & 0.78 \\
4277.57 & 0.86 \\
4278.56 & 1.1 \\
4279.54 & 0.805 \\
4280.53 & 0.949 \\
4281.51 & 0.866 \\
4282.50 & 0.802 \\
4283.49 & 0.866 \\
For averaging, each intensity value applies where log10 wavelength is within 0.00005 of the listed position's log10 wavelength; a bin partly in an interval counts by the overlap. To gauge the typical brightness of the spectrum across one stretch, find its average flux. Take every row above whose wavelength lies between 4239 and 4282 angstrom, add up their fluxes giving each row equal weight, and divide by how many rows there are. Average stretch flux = 0.887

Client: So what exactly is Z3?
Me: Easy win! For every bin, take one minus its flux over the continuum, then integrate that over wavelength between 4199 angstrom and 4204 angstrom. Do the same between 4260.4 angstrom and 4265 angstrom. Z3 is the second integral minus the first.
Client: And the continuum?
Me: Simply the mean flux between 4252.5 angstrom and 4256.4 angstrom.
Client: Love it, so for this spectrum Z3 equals -0.4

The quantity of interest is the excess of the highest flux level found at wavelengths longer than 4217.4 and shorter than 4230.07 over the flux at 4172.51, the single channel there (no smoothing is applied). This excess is 0.13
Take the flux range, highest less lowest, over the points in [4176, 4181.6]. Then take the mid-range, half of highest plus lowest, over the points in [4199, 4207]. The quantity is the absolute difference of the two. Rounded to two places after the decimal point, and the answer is 0.54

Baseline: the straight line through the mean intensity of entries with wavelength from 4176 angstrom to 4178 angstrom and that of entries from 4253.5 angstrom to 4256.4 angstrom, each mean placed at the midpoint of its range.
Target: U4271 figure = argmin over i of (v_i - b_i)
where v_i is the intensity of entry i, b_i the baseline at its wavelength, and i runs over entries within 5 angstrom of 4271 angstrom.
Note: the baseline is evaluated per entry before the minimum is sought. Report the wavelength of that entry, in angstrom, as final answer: 4268.72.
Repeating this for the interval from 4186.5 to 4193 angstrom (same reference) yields 4190.80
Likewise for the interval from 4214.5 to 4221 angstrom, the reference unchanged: 4216.94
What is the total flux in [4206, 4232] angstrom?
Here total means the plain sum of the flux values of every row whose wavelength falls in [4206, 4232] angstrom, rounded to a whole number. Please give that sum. 24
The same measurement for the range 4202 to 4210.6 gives 7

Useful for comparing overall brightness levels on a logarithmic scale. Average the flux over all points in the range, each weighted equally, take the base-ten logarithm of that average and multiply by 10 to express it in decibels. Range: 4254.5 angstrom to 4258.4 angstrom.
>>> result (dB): -0.7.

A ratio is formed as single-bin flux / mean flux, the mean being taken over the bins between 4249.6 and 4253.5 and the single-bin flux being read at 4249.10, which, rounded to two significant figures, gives 0.95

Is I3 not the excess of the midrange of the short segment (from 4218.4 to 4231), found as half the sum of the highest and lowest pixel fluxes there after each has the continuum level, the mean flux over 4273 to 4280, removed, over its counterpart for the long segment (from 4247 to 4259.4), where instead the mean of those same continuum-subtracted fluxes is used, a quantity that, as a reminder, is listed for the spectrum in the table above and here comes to 0.05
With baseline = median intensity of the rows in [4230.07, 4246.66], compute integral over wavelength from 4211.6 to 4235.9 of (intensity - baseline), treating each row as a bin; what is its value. -1.3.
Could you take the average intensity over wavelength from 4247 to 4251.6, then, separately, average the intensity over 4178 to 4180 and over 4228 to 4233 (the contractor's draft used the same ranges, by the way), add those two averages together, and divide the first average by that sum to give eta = 0.50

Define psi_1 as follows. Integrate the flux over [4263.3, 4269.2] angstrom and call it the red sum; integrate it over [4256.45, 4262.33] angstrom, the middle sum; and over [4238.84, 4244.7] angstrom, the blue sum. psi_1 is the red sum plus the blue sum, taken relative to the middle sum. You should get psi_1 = 1.9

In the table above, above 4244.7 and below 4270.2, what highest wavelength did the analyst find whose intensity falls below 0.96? 4269.70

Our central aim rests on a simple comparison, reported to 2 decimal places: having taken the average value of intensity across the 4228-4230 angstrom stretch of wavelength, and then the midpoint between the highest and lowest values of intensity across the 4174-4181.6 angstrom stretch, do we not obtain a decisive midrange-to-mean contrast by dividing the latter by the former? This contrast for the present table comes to 0.94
